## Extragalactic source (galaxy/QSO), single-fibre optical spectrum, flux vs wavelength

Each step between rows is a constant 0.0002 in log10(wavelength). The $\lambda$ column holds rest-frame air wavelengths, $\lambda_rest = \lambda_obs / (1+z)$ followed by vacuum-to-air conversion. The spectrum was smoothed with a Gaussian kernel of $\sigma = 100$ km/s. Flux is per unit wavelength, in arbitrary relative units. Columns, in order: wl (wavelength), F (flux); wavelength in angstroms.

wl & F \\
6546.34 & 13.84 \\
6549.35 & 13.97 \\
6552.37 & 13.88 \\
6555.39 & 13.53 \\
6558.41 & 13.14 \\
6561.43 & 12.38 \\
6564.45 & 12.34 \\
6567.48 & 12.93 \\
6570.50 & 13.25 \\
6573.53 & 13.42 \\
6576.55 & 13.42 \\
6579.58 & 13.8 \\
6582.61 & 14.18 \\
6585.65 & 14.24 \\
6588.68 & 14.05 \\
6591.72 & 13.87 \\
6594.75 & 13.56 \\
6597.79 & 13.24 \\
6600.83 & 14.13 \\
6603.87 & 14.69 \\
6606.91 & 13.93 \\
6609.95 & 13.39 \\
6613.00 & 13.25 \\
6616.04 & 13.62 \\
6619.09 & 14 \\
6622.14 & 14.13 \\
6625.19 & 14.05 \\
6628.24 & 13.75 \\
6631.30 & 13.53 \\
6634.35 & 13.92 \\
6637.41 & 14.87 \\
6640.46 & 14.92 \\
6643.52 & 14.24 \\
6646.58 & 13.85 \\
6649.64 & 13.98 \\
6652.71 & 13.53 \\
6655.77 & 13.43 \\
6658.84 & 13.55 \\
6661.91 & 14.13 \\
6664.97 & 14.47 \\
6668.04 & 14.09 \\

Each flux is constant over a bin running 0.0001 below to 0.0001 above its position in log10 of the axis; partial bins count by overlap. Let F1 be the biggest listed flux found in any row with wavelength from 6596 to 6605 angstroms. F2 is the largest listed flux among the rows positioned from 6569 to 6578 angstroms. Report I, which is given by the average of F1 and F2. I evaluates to 14.1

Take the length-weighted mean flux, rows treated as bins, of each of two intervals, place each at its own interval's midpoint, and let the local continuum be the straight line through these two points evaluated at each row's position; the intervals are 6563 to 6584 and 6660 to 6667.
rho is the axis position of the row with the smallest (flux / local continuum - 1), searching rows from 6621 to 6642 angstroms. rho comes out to 6631.30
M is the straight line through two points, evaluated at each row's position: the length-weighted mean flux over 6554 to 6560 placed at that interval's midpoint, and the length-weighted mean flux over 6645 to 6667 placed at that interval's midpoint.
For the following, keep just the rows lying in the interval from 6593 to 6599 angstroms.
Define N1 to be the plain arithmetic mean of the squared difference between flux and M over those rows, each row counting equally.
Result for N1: 0.05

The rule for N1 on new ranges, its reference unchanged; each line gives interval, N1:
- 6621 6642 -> 0.42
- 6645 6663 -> 0.08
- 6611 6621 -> 0.09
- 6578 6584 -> 0.32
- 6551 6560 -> 0.14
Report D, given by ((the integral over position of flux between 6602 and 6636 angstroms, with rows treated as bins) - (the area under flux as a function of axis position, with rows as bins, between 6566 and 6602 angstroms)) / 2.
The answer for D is -11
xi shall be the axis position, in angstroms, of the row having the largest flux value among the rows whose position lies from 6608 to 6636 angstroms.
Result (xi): 6622.14 angstroms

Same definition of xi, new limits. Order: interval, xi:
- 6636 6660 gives 6640.46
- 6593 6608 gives 6603.87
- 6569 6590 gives 6585.65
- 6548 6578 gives 6549.35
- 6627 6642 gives 6640.46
